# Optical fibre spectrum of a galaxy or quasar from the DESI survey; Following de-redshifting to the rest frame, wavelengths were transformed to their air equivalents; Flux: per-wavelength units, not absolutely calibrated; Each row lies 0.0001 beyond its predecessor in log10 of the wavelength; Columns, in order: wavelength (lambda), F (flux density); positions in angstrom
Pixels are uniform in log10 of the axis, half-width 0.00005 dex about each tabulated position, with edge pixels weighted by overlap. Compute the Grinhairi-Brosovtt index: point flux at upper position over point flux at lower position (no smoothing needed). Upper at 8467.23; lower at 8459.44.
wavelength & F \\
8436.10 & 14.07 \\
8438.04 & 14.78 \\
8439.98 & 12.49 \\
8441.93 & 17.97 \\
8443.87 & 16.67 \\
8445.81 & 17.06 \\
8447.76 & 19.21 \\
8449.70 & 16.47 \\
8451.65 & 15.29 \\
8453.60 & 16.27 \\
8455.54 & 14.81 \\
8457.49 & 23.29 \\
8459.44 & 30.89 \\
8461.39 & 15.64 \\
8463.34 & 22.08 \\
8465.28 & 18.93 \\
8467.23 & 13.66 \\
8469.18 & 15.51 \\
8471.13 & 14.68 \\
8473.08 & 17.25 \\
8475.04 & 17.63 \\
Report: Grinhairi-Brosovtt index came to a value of 0.44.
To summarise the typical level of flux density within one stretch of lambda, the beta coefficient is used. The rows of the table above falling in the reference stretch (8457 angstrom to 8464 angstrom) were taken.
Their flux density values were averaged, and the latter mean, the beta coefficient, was 23.0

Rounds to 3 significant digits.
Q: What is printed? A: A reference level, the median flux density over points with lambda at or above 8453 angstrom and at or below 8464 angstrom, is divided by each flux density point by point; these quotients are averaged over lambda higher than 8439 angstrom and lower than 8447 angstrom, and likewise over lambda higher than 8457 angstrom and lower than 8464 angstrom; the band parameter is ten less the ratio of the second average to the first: 9.27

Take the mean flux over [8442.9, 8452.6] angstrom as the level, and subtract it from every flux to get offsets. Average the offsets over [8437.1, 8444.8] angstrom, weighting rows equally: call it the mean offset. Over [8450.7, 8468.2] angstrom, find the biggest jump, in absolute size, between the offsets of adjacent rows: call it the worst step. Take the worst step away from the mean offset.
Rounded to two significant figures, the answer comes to -17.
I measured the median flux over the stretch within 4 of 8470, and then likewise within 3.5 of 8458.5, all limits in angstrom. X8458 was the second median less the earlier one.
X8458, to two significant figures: 4.4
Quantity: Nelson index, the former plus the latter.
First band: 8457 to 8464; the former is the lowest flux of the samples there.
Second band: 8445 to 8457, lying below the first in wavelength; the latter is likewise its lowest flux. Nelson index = 30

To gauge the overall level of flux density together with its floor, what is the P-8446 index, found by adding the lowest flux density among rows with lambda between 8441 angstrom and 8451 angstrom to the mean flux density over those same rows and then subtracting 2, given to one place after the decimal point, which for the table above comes 31.9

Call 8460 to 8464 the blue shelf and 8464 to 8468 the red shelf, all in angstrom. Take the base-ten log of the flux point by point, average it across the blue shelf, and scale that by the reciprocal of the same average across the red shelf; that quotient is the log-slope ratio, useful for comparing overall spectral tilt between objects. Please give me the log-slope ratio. 1.05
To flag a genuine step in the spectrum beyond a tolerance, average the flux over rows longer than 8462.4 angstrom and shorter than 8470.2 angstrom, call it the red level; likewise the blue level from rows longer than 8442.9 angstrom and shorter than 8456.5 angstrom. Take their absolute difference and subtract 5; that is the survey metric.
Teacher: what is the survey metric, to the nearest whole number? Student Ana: -4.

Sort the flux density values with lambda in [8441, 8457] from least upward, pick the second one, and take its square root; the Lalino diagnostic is 3.91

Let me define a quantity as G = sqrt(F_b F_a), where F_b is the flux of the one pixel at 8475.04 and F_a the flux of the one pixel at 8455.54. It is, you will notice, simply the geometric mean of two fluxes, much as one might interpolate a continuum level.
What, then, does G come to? 16.2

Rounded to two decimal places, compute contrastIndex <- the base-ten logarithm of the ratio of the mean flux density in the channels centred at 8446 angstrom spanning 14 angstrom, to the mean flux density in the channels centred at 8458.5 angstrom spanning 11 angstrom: -0.10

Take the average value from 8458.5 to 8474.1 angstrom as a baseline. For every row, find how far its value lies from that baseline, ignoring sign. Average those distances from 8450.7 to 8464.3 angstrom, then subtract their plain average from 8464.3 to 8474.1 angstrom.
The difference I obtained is 2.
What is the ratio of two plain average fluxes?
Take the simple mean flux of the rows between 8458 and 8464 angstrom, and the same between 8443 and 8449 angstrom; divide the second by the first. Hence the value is 0.77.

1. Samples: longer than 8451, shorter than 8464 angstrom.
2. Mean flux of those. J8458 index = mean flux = 19.8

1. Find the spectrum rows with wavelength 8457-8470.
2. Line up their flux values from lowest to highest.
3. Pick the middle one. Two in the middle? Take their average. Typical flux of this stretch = 18.9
